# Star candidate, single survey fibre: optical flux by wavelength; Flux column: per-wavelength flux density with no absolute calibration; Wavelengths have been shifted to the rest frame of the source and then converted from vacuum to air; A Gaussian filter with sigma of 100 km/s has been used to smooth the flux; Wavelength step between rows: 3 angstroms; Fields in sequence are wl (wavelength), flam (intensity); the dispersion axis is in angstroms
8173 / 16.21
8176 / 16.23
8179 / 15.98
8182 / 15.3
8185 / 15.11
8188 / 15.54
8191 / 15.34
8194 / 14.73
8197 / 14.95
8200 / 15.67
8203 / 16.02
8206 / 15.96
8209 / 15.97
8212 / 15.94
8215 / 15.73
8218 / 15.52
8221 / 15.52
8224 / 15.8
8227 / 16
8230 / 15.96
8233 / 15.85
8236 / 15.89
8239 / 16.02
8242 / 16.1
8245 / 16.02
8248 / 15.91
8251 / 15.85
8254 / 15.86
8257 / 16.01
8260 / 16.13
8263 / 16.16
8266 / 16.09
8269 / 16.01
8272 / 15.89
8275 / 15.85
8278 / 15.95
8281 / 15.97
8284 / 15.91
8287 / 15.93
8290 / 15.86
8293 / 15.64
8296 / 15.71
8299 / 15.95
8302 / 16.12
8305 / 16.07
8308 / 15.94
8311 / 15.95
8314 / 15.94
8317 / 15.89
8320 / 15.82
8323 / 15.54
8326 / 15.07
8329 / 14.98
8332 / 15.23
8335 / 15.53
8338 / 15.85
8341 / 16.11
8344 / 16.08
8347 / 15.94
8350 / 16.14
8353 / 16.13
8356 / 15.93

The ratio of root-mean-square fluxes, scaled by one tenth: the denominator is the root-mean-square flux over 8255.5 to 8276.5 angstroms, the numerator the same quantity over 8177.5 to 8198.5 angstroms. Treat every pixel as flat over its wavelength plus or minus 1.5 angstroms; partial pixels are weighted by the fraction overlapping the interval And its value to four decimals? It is 0.0954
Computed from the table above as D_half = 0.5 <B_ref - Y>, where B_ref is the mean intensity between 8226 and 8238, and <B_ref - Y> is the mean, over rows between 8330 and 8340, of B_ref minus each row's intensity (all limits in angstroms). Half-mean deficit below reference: 0.19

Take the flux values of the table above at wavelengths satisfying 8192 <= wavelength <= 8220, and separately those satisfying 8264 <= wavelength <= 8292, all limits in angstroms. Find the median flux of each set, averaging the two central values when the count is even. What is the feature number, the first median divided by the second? 0.99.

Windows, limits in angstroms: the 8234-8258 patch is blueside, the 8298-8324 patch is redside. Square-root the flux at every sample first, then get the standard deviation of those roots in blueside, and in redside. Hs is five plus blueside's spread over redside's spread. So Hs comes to 5.55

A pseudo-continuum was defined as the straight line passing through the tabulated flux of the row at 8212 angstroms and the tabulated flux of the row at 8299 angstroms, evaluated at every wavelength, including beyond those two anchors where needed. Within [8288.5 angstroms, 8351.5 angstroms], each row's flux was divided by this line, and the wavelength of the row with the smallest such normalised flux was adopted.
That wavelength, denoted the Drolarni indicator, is 8329 angstroms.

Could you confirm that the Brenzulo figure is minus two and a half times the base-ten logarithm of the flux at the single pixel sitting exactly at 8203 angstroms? -3.01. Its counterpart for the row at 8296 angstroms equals -2.99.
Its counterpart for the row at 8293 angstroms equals -2.99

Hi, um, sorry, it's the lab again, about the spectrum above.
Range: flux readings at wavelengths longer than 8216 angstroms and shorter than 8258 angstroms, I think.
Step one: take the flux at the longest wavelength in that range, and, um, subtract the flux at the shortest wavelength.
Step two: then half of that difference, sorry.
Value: 0.2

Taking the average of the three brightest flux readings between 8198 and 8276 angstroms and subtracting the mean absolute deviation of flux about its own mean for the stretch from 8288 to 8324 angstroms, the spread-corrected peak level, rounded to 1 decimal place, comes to 16.0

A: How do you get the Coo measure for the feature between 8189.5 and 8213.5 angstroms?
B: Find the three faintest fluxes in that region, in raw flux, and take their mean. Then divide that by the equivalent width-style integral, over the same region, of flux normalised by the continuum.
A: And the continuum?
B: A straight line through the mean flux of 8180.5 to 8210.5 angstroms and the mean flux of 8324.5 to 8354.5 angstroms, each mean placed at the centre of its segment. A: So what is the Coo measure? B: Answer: 0.6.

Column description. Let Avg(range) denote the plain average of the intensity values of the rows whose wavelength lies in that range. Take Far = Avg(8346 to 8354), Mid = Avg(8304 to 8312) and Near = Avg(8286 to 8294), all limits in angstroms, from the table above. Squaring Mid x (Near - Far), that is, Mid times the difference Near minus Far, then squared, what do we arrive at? 17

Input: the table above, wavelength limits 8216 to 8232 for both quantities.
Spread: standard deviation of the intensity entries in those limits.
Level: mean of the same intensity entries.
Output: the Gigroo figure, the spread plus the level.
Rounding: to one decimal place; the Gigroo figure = 16.0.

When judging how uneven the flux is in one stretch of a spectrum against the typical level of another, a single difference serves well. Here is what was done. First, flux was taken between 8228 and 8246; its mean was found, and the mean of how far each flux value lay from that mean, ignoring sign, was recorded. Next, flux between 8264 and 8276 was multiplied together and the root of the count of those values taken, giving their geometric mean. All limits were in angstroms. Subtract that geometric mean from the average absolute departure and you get -15.9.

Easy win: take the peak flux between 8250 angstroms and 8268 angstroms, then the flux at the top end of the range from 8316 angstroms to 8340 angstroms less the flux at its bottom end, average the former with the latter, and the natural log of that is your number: 2.09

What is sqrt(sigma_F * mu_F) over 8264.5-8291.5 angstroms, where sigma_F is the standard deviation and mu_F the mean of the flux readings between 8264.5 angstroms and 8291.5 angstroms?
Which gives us 1.1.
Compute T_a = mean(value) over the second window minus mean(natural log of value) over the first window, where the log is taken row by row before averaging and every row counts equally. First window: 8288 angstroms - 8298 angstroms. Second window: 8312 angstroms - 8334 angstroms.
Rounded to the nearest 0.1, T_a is 12.7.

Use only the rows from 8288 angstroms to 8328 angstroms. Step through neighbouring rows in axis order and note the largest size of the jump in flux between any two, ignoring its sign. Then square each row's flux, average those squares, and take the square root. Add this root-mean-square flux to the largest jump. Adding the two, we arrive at 16.3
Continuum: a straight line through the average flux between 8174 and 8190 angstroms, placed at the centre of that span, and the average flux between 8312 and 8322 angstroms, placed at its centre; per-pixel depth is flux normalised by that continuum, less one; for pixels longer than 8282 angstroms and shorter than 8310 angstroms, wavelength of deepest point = 8293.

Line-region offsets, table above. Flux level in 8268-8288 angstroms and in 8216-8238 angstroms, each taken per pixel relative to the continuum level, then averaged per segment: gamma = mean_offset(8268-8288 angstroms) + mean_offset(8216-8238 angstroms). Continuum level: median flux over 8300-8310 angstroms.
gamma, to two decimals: -0.42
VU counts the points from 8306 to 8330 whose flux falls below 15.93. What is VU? 5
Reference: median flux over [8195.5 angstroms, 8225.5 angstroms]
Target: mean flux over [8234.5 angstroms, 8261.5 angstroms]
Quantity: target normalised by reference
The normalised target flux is 1.013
